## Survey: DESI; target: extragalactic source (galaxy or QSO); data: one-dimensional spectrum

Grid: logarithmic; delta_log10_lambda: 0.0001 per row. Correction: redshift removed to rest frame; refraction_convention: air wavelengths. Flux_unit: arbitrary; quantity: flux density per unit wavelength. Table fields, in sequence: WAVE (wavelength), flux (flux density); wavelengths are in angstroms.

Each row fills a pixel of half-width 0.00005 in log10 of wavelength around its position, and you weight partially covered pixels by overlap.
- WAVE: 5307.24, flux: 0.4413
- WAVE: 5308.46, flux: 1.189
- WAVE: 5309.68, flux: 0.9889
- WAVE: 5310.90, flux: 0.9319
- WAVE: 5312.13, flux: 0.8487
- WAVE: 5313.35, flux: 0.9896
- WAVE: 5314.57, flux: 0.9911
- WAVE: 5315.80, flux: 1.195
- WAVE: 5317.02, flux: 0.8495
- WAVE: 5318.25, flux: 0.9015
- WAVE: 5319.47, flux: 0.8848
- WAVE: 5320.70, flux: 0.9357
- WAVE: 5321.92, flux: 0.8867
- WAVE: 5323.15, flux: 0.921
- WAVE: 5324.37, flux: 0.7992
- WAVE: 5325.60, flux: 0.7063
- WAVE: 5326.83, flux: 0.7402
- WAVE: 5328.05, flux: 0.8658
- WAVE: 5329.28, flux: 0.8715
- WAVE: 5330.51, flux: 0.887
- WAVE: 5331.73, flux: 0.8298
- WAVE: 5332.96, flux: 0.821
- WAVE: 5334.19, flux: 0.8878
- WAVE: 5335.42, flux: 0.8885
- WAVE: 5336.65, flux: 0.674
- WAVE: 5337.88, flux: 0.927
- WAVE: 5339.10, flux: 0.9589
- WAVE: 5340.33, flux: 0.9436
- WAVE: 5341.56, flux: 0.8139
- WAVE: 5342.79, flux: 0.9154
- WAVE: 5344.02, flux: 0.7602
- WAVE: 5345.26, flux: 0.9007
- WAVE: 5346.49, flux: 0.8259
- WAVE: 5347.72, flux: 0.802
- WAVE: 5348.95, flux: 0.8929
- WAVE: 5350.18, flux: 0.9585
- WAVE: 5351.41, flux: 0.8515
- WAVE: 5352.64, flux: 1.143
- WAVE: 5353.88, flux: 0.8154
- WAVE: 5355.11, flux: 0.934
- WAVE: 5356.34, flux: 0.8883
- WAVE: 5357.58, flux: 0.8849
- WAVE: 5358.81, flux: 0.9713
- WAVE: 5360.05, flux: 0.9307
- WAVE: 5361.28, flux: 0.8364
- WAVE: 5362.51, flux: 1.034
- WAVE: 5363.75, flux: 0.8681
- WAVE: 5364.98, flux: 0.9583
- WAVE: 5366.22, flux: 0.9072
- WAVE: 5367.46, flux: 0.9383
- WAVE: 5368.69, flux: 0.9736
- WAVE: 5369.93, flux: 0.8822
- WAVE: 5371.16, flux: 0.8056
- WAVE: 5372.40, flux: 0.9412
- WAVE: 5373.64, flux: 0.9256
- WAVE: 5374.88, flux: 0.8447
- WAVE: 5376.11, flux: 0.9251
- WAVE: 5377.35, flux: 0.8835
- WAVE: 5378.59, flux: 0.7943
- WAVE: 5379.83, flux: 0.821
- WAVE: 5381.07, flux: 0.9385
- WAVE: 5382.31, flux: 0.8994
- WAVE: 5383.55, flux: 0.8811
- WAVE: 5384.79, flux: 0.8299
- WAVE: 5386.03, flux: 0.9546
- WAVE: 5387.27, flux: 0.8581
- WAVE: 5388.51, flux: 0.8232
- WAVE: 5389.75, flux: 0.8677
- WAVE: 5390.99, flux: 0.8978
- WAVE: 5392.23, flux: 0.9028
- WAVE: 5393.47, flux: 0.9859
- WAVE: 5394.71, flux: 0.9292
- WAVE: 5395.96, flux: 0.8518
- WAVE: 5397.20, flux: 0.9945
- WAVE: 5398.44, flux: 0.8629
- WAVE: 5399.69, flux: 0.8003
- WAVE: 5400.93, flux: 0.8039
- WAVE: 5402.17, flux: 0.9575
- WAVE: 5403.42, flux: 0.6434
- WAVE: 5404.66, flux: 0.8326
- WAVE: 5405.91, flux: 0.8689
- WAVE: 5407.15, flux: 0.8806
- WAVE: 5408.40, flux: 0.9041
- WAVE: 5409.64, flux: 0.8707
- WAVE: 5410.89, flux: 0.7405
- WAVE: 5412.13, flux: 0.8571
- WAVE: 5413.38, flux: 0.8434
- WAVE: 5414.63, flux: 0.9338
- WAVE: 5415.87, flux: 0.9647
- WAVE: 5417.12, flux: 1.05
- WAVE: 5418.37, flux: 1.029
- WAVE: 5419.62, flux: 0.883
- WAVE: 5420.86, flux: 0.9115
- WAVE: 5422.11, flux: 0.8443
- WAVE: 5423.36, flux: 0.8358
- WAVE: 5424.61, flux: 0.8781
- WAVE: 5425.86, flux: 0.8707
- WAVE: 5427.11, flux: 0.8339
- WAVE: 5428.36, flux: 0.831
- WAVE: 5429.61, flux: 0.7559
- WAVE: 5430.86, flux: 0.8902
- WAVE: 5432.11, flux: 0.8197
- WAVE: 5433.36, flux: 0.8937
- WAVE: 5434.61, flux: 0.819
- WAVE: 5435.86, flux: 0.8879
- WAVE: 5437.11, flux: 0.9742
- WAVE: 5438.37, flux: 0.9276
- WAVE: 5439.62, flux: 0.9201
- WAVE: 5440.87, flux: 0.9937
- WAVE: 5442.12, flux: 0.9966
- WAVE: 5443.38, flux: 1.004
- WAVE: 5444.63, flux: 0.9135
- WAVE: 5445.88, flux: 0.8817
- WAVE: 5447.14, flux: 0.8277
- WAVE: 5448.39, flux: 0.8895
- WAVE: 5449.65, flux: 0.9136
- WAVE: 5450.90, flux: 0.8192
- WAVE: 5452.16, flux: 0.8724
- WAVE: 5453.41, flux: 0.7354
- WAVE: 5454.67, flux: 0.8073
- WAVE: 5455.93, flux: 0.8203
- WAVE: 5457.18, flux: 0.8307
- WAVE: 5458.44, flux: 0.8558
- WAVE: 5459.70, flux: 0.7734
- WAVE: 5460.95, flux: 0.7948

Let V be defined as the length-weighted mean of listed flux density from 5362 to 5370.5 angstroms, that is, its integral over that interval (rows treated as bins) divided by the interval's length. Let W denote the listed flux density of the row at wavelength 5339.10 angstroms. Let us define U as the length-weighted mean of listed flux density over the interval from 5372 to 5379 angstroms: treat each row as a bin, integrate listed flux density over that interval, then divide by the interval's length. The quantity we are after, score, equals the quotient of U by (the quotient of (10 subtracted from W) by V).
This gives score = -0.092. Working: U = 0.89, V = 0.94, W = 0.9589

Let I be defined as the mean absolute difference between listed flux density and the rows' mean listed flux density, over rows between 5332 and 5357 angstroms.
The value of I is 0.068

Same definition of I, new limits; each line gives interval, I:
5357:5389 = 0.049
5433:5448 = 0.049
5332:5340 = 0.075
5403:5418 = 0.069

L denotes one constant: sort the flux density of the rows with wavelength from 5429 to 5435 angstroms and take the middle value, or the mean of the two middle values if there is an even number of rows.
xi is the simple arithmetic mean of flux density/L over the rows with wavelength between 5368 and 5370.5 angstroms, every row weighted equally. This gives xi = 1.13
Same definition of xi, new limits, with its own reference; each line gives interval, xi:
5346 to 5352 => 1.06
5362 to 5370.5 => 1.14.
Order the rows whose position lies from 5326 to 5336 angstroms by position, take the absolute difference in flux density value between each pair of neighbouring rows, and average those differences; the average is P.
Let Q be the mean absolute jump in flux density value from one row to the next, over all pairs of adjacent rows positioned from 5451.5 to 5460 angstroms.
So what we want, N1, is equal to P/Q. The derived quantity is 0.7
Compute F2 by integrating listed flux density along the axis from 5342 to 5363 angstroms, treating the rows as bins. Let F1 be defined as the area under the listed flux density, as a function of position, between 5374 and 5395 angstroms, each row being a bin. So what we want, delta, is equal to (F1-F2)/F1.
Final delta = -0.02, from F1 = 18.6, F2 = 18.92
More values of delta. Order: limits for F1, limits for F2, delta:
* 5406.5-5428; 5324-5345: 0.08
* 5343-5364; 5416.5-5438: 0.00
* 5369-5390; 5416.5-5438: -0.03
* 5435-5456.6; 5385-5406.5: 0.03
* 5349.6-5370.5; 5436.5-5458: 0.01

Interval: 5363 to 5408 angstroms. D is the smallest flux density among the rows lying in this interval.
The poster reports 0.6434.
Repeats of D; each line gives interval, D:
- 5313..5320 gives 0.8495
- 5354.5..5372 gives 0.8056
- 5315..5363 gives 0.674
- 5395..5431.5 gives 0.6434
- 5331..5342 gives 0.674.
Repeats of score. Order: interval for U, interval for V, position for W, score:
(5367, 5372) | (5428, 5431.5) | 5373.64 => -0.082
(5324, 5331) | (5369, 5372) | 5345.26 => -0.077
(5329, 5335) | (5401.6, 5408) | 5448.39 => -0.079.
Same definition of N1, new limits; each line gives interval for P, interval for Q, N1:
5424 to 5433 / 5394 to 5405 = 0.4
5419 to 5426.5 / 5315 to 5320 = 0.2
